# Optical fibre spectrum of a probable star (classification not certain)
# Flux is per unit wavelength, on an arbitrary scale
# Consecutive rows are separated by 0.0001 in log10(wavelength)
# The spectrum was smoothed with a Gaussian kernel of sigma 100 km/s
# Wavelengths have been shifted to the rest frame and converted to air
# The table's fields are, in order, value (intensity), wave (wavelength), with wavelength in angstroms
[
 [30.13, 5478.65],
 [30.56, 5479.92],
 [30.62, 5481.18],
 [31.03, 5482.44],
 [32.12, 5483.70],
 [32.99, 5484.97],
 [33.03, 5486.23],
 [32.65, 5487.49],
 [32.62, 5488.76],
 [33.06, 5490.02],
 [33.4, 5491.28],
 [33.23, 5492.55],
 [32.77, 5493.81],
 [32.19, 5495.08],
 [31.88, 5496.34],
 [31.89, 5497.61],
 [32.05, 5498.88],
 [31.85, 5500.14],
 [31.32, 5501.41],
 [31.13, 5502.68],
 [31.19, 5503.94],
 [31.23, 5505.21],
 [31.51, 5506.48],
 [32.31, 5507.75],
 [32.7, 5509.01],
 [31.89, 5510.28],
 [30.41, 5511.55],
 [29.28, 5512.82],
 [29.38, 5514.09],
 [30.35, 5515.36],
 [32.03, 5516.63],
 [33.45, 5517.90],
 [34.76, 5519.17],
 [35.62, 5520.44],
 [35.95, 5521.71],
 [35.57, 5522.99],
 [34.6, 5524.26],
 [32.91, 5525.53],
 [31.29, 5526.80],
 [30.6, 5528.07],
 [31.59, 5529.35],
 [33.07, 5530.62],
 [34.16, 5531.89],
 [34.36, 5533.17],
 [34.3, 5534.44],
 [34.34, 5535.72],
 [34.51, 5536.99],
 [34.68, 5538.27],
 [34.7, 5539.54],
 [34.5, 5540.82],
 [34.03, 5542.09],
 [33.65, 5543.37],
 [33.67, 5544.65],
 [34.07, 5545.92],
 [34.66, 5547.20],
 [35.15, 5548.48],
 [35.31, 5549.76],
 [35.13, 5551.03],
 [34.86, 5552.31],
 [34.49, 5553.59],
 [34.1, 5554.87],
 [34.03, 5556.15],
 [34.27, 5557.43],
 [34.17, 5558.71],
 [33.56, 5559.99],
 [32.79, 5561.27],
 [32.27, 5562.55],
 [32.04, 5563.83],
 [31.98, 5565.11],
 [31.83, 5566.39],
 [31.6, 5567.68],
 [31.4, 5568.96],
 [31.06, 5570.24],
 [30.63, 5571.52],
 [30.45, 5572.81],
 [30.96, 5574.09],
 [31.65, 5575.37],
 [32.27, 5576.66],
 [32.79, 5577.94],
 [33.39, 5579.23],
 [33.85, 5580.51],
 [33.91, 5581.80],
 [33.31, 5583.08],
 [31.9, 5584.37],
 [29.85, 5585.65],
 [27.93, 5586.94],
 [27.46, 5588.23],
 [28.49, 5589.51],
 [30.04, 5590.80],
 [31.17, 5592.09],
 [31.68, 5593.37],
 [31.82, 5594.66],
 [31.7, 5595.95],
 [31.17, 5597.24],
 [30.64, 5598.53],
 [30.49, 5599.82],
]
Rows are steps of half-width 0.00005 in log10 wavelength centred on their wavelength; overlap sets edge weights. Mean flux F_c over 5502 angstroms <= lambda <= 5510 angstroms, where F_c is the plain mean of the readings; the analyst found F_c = 31.7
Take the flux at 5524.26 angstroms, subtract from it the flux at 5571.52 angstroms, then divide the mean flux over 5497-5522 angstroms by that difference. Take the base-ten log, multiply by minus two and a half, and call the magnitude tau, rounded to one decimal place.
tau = -2.3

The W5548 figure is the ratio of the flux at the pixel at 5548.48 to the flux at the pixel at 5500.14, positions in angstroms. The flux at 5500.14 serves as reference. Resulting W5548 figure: 1.10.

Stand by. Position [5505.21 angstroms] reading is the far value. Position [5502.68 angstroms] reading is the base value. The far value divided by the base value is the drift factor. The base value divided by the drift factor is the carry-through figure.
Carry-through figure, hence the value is 31.0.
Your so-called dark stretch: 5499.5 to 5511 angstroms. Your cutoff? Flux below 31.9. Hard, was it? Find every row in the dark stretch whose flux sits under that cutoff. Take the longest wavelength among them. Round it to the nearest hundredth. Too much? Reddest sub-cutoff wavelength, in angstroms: 5510.28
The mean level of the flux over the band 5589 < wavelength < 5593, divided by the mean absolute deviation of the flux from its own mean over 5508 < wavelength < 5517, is 26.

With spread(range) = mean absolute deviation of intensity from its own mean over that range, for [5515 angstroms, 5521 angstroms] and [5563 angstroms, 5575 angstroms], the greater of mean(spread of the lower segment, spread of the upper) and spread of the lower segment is 1.6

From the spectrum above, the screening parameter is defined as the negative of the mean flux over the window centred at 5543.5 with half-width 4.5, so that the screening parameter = -34.2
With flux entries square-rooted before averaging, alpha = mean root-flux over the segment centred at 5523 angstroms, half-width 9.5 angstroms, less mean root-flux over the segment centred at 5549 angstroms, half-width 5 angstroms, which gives -0.14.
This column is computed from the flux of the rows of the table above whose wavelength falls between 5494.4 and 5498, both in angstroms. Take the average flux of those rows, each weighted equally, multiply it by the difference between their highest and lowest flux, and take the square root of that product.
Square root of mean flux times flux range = 3.1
